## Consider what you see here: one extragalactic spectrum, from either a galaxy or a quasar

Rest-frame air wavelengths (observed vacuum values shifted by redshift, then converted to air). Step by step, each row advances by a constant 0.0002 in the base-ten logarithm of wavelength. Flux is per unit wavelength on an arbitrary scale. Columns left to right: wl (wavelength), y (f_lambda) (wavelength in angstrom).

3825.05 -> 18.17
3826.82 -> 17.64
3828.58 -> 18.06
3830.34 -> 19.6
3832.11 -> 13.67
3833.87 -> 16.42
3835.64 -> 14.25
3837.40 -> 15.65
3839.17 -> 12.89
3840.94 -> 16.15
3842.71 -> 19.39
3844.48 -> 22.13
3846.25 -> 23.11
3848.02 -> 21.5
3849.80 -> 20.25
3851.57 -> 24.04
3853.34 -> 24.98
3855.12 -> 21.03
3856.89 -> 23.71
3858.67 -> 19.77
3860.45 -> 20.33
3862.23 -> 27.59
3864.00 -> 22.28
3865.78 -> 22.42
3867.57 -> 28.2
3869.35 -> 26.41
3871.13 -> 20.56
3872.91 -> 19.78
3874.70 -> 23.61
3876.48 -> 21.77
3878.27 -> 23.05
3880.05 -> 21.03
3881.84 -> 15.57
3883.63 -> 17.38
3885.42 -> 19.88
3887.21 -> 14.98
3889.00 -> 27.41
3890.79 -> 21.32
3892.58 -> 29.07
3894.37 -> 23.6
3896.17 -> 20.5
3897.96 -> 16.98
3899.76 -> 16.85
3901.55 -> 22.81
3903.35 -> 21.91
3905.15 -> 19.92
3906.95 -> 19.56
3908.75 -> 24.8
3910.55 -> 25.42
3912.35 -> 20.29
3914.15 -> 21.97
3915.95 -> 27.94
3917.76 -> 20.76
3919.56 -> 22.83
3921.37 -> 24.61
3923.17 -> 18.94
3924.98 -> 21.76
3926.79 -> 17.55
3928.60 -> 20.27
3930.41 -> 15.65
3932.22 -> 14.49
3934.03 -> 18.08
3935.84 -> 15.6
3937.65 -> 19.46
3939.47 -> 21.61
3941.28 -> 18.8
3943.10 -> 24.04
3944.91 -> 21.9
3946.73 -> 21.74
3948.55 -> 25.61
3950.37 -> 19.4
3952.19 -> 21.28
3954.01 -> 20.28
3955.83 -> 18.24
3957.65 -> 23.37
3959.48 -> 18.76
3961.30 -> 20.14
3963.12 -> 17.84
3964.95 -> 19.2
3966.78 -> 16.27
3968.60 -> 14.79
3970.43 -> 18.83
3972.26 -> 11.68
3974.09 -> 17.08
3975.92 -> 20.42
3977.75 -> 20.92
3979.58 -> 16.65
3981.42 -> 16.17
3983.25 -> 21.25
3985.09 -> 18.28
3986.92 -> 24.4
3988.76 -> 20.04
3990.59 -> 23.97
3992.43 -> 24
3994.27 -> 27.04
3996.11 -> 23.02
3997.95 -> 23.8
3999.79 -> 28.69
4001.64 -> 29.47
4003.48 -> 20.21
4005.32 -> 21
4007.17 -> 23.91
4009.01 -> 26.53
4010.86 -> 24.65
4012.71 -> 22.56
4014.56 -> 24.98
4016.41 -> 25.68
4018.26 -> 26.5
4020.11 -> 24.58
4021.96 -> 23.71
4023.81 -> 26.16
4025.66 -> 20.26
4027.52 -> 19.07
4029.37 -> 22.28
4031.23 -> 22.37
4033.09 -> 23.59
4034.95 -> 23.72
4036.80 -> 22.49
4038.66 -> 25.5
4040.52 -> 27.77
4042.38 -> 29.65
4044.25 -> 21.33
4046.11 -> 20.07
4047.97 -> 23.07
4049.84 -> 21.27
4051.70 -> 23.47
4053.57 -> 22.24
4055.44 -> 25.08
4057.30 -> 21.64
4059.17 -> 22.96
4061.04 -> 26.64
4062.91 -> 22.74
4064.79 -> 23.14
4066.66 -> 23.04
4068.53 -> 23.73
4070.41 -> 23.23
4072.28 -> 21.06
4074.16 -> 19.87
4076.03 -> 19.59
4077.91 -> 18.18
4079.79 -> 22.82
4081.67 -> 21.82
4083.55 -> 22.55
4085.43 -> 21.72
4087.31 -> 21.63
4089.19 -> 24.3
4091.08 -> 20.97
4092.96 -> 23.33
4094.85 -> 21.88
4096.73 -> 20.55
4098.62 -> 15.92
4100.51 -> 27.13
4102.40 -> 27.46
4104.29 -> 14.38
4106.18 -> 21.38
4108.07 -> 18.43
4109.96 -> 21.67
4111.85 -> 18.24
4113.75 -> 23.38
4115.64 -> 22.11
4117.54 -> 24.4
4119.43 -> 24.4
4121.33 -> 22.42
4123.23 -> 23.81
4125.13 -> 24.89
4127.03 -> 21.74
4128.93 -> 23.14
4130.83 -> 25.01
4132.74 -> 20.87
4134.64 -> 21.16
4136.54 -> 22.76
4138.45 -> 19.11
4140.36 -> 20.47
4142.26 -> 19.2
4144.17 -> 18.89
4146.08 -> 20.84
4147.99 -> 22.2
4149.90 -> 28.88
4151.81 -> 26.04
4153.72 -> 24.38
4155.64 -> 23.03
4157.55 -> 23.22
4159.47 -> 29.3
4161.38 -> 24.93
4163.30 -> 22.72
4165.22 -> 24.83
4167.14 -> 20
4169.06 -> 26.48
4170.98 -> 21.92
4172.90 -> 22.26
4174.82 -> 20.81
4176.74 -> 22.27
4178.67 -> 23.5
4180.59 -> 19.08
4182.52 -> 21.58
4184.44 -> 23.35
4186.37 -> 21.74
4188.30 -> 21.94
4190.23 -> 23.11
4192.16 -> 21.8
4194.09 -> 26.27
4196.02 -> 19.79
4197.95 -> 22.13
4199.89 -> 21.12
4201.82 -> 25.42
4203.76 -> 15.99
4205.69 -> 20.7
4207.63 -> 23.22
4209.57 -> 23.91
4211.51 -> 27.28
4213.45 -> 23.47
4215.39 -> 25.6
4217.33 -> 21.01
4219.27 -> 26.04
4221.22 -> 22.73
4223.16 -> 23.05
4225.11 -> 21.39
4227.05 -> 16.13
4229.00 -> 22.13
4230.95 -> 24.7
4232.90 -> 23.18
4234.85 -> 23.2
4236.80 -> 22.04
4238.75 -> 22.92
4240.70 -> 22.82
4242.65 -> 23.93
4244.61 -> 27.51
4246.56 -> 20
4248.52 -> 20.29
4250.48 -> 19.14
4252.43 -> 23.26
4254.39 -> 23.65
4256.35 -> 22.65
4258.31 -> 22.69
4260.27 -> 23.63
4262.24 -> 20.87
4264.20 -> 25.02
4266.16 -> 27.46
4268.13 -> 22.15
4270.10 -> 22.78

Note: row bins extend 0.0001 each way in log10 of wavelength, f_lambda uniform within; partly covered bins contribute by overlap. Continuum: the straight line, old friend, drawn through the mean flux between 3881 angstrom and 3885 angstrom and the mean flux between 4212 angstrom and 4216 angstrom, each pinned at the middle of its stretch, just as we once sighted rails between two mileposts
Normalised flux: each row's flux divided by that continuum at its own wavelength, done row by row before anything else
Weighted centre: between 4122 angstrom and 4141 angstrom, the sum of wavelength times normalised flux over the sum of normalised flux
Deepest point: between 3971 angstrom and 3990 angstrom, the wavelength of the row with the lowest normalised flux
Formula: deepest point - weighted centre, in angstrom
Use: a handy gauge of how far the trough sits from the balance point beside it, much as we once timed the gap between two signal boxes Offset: -159.2 angstrom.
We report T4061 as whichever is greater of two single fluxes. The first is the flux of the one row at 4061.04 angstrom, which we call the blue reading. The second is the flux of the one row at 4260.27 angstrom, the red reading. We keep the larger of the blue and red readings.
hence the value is 26.6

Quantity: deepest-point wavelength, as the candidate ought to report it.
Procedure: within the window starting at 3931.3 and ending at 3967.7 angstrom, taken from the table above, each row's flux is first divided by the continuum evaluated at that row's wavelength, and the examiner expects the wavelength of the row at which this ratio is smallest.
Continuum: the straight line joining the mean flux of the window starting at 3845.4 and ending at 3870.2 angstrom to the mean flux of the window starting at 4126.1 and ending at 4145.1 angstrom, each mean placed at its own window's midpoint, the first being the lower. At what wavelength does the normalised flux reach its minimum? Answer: 3932.22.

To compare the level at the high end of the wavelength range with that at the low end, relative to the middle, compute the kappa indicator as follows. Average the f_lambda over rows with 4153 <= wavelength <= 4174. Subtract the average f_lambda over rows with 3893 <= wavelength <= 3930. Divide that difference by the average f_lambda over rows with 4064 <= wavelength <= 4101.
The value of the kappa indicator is 0.11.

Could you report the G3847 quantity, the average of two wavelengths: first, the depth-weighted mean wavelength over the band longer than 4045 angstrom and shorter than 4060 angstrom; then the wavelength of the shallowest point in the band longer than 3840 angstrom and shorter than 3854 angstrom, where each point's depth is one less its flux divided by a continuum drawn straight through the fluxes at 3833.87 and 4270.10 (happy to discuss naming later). 3953.4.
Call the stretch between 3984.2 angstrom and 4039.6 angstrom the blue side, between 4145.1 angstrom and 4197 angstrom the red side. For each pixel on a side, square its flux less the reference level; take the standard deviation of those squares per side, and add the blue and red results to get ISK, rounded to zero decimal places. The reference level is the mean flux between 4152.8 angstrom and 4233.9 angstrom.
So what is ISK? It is 21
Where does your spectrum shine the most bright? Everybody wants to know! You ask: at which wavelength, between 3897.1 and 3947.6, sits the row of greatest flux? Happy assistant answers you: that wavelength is 3915.95 angstrom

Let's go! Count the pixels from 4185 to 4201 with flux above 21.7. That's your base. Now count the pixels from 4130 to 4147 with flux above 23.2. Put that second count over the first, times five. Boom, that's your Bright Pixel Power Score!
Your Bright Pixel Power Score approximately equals 1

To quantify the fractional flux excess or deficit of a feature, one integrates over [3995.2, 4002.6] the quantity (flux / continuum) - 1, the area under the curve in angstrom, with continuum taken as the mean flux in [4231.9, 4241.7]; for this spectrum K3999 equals 1.1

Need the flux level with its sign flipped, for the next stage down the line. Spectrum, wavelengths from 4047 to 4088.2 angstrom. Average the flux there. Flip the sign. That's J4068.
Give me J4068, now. -22.3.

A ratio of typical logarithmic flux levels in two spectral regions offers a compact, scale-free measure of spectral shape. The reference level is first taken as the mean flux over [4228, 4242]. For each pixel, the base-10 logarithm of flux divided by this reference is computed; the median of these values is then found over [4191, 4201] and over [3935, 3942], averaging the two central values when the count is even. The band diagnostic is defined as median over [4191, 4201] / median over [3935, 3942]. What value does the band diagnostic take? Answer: 0.3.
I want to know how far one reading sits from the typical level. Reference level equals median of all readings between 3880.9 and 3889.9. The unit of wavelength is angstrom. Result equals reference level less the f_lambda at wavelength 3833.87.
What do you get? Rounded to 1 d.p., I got 1.0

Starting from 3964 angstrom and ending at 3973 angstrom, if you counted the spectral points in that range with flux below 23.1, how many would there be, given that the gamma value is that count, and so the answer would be 5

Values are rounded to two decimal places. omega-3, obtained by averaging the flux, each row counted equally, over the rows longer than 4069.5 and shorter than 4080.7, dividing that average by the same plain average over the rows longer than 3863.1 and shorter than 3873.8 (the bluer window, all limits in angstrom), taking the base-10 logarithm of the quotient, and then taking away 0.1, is -0.15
